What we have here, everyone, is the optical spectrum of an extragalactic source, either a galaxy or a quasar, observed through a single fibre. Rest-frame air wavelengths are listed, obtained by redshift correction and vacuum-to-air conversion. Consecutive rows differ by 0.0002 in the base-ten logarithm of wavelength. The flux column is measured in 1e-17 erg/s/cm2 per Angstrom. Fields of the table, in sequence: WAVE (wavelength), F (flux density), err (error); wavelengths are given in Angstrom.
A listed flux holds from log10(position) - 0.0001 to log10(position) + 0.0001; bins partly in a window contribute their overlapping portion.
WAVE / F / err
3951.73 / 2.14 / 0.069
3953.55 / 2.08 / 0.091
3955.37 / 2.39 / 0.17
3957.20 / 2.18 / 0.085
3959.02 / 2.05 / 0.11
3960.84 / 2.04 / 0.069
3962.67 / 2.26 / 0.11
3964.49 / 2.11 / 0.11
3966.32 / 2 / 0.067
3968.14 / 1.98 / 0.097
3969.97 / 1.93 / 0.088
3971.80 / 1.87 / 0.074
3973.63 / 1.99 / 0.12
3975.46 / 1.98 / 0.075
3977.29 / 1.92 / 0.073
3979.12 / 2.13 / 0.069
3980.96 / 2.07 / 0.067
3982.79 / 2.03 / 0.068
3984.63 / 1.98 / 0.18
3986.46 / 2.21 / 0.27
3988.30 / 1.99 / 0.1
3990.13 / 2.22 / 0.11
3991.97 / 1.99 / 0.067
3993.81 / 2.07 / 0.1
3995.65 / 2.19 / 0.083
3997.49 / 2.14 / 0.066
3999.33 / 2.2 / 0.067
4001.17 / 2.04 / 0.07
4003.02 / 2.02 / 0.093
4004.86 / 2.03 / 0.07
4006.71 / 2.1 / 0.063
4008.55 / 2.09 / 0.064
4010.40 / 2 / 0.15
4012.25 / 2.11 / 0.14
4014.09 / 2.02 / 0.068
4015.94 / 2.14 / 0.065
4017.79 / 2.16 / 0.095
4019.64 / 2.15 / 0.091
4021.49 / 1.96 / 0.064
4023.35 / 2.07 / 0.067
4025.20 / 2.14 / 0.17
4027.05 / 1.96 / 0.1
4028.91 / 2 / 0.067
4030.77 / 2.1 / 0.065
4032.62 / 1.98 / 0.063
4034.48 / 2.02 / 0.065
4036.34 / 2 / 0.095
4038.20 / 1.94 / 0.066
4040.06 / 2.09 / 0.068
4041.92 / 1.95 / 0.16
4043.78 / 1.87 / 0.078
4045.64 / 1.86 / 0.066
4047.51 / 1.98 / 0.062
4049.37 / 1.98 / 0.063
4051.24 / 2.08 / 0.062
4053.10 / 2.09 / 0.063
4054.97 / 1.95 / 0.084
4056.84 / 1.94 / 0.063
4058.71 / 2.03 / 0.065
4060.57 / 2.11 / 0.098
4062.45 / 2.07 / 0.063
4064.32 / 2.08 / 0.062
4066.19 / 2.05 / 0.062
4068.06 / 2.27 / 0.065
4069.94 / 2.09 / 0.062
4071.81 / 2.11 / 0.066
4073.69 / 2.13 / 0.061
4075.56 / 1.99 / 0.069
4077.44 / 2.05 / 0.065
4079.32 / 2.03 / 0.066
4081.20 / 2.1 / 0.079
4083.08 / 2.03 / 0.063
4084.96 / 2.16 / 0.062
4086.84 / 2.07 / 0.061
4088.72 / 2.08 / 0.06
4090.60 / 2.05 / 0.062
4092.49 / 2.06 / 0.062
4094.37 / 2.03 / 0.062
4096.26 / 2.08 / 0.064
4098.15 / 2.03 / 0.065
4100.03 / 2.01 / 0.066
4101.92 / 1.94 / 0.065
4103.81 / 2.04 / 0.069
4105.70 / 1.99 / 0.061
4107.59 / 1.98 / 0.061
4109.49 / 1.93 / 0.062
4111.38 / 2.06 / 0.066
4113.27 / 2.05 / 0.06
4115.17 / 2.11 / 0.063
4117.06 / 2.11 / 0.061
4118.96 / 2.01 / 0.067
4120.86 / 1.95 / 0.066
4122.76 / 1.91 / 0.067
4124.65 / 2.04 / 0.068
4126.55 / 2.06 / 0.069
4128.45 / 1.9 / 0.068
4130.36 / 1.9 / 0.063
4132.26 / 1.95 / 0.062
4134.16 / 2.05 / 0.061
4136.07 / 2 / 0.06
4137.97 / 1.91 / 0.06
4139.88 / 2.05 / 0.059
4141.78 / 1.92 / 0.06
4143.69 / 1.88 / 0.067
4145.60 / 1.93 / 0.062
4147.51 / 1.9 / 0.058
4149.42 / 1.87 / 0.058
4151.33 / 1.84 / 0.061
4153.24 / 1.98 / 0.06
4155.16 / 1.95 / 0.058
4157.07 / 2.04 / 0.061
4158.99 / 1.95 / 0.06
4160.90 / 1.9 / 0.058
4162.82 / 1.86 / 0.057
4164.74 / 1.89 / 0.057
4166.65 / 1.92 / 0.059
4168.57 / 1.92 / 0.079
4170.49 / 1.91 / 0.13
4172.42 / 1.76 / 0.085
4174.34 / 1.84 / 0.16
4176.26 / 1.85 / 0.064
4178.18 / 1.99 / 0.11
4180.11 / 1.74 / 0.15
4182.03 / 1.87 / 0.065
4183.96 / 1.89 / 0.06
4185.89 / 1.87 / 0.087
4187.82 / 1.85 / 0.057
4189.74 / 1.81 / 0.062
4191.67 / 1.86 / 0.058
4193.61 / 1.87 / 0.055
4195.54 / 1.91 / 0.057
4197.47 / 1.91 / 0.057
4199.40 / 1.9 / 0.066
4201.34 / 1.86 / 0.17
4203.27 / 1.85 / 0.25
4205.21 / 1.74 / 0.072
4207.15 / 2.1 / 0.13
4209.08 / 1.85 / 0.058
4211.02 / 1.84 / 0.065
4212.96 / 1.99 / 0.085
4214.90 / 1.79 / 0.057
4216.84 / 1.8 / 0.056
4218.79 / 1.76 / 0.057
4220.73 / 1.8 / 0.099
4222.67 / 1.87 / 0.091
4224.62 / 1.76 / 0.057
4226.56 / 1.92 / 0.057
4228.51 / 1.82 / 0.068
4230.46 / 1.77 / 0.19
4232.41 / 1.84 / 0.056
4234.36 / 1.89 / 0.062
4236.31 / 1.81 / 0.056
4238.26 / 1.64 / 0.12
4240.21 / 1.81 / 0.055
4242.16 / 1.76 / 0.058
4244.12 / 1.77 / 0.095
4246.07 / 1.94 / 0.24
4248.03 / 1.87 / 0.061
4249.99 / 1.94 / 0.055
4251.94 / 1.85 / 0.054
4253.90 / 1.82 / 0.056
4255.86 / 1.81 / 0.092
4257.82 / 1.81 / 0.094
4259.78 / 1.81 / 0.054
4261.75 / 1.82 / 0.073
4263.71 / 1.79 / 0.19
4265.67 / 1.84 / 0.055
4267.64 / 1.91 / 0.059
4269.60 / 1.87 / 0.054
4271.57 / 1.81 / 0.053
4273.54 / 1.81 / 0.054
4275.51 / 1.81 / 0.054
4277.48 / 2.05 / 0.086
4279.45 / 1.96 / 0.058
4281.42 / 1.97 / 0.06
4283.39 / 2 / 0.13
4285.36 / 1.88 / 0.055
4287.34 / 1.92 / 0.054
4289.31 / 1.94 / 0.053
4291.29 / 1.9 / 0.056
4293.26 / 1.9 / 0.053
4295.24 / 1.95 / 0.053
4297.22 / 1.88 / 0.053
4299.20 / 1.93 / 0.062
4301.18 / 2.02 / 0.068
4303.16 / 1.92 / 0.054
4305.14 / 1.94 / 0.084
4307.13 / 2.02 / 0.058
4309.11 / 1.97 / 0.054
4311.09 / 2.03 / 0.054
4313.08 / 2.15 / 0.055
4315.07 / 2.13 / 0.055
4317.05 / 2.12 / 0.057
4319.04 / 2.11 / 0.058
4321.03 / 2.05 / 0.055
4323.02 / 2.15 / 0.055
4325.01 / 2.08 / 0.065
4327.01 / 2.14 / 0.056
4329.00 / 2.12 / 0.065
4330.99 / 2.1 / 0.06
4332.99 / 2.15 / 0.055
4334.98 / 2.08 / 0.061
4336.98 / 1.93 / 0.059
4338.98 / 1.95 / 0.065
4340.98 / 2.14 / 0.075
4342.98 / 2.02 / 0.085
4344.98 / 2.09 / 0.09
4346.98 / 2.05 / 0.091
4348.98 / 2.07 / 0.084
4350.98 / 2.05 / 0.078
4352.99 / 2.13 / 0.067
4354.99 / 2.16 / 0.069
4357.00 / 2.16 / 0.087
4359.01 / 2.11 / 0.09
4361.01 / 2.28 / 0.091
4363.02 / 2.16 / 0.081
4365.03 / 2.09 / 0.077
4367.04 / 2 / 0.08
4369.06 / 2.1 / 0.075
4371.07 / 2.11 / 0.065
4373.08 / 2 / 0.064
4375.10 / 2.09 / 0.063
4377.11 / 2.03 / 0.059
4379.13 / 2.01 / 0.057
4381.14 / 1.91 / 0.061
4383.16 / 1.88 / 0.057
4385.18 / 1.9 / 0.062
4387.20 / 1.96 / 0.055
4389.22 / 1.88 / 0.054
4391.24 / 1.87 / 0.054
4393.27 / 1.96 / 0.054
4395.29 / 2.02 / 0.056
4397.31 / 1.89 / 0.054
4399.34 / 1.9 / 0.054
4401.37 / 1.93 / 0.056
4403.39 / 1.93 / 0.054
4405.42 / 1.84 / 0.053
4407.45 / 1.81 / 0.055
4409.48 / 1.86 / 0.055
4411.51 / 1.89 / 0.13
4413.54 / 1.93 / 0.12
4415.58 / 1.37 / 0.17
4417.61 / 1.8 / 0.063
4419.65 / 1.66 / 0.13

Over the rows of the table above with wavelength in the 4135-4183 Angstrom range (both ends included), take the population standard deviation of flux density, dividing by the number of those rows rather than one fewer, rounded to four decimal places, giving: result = 0.0725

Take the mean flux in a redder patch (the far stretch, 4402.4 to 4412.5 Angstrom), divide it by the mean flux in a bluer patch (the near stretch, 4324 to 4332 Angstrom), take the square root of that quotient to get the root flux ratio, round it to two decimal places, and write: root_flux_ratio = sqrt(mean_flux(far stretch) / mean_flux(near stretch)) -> 0.94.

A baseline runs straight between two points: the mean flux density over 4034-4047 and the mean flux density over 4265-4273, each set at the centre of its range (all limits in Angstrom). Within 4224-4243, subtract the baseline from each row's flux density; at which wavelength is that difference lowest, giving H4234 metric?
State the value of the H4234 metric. 4238.26 Angstrom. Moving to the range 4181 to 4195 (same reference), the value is 4189.74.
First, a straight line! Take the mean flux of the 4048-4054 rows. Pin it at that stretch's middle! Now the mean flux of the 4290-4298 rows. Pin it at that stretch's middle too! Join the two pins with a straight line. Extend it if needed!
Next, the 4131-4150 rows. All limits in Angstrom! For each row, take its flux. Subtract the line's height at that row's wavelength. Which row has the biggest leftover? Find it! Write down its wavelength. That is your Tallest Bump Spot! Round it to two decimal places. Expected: 4139.88 Angstrom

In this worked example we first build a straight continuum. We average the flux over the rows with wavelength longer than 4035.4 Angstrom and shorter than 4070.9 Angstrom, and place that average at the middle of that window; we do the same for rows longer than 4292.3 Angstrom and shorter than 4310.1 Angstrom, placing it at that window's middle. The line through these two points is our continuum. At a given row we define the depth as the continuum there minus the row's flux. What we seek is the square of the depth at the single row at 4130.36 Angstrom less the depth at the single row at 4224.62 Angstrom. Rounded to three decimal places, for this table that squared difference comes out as 0.012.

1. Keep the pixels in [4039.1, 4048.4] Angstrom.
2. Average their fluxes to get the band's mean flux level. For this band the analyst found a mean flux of 1.95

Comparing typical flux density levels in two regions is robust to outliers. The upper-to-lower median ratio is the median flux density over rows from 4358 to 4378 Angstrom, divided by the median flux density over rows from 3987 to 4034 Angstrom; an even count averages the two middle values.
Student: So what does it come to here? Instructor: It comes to 1.01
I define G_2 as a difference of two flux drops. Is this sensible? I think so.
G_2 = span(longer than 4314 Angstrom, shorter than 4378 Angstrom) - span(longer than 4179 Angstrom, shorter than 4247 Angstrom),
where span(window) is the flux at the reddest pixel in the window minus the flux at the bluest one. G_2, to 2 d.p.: -0.30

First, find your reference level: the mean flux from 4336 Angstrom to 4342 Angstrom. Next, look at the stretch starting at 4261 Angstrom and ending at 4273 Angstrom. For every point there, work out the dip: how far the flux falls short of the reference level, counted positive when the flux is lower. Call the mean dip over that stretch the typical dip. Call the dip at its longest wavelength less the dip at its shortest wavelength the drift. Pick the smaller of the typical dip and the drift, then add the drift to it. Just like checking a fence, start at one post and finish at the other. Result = 0.02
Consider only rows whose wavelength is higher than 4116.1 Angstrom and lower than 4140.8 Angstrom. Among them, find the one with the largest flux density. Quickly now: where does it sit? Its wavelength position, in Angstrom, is 4117.06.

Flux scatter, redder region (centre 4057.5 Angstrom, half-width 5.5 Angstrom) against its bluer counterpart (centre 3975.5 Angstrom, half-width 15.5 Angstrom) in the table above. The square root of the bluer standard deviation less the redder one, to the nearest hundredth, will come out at 0.20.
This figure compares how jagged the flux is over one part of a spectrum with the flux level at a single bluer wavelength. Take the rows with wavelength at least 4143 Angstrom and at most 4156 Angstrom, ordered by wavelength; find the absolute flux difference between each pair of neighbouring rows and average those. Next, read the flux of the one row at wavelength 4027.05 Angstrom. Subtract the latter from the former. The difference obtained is -1.91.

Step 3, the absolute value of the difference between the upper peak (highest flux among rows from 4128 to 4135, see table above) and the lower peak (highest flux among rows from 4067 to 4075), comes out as 0.220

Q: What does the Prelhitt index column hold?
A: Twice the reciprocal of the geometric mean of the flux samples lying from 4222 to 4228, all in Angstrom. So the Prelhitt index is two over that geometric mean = 1.08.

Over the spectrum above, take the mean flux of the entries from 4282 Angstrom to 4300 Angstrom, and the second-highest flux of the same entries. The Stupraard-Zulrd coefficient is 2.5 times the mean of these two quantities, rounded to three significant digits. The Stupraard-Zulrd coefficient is 4.84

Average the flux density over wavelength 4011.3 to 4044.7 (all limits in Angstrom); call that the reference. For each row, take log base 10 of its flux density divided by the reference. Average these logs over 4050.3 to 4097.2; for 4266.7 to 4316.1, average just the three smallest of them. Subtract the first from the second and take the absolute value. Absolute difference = 0.058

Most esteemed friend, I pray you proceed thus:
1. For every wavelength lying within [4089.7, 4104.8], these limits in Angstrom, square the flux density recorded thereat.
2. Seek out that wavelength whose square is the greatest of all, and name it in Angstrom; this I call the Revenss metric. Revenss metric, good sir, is 4096.26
